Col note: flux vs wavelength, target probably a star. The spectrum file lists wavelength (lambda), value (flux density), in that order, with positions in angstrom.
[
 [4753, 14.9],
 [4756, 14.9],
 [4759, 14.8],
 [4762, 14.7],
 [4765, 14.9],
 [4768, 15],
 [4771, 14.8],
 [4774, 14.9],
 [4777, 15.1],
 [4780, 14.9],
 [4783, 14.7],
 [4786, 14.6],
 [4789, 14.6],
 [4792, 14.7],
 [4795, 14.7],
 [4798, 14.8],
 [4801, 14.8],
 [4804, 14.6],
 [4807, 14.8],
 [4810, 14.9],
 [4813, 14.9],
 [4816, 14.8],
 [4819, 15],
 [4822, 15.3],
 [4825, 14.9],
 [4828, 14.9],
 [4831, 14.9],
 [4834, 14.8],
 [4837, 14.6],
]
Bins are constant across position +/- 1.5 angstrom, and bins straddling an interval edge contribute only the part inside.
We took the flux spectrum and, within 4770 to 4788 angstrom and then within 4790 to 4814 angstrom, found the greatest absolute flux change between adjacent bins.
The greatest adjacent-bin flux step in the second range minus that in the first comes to 0.00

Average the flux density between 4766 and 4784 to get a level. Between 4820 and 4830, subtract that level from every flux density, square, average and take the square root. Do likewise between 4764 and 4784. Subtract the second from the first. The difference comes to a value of 0.11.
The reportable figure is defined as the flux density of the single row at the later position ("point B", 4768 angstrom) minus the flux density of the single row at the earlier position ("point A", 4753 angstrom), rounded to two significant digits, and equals 0.10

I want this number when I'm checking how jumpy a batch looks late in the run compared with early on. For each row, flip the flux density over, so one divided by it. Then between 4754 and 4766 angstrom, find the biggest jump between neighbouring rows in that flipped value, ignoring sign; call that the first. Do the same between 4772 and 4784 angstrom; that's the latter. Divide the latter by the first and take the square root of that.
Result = 1.00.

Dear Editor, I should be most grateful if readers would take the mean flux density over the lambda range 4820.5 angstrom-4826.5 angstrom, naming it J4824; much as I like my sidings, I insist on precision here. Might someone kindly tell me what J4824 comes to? 15.1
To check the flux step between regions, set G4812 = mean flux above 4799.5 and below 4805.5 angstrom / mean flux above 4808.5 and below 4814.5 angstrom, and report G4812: 0.99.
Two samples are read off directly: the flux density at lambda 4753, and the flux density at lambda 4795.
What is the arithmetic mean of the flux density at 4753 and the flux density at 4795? 14.8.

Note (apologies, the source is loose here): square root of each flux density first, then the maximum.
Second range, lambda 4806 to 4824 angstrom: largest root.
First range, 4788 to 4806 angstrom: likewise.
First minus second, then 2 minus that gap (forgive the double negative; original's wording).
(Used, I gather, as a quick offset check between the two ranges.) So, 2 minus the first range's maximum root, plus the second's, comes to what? 2.06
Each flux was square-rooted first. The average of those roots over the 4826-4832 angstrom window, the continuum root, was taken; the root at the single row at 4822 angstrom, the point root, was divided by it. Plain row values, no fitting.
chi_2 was 1.013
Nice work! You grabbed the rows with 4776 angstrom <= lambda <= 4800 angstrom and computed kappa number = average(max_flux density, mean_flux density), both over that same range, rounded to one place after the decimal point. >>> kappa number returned 14.9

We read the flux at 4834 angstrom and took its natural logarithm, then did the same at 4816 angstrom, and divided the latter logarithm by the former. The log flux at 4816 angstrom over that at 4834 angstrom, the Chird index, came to 1.00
